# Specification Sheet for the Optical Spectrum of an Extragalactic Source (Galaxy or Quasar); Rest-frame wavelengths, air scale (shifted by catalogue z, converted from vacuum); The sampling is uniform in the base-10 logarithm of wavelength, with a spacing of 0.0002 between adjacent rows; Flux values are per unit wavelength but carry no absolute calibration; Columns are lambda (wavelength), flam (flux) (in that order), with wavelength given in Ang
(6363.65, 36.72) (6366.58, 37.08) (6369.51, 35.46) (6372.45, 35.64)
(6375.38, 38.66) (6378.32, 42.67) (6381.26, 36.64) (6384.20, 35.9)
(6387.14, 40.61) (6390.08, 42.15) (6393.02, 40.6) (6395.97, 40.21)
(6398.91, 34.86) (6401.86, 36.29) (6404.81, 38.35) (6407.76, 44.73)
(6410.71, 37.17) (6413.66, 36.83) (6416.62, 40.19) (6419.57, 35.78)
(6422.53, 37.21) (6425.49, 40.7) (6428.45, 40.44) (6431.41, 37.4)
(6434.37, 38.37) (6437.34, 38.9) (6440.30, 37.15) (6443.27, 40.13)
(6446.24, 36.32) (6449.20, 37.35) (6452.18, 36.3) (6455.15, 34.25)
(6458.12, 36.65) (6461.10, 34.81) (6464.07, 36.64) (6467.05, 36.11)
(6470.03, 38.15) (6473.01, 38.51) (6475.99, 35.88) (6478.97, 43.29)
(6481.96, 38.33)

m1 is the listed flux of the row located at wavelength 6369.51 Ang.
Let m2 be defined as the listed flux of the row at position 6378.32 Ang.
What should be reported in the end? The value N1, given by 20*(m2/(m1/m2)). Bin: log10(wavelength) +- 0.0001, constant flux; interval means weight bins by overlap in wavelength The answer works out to 1027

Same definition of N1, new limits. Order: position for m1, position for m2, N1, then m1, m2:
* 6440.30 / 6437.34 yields 815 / 37.15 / 38.9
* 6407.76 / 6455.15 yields 525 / 44.73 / 34.25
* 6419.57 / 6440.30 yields 771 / 35.78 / 37.15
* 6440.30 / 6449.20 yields 751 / 37.15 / 37.35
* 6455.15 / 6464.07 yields 784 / 34.25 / 36.64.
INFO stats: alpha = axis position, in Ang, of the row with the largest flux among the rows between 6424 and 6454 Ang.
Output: 6425.49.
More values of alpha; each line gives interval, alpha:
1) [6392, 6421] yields 6407.76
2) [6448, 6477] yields 6473.01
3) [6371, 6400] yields 6378.32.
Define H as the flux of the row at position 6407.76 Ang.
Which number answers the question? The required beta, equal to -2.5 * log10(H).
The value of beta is -4.13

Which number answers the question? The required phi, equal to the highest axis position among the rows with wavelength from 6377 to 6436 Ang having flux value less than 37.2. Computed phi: 6419.57 Ang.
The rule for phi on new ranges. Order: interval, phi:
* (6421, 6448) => 6446.24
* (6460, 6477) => 6475.99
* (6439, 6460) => 6458.12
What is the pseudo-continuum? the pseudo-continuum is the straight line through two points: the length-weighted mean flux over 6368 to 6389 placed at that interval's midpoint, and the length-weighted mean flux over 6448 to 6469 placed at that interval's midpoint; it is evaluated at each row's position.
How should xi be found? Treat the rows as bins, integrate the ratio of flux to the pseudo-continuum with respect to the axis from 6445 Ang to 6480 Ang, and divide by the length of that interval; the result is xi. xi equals 1.03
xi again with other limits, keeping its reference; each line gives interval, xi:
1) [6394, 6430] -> 1.04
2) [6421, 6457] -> 1.04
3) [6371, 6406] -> 1.02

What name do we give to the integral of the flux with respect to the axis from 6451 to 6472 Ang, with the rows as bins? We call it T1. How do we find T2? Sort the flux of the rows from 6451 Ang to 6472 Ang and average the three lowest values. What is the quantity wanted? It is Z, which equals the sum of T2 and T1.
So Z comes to 795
